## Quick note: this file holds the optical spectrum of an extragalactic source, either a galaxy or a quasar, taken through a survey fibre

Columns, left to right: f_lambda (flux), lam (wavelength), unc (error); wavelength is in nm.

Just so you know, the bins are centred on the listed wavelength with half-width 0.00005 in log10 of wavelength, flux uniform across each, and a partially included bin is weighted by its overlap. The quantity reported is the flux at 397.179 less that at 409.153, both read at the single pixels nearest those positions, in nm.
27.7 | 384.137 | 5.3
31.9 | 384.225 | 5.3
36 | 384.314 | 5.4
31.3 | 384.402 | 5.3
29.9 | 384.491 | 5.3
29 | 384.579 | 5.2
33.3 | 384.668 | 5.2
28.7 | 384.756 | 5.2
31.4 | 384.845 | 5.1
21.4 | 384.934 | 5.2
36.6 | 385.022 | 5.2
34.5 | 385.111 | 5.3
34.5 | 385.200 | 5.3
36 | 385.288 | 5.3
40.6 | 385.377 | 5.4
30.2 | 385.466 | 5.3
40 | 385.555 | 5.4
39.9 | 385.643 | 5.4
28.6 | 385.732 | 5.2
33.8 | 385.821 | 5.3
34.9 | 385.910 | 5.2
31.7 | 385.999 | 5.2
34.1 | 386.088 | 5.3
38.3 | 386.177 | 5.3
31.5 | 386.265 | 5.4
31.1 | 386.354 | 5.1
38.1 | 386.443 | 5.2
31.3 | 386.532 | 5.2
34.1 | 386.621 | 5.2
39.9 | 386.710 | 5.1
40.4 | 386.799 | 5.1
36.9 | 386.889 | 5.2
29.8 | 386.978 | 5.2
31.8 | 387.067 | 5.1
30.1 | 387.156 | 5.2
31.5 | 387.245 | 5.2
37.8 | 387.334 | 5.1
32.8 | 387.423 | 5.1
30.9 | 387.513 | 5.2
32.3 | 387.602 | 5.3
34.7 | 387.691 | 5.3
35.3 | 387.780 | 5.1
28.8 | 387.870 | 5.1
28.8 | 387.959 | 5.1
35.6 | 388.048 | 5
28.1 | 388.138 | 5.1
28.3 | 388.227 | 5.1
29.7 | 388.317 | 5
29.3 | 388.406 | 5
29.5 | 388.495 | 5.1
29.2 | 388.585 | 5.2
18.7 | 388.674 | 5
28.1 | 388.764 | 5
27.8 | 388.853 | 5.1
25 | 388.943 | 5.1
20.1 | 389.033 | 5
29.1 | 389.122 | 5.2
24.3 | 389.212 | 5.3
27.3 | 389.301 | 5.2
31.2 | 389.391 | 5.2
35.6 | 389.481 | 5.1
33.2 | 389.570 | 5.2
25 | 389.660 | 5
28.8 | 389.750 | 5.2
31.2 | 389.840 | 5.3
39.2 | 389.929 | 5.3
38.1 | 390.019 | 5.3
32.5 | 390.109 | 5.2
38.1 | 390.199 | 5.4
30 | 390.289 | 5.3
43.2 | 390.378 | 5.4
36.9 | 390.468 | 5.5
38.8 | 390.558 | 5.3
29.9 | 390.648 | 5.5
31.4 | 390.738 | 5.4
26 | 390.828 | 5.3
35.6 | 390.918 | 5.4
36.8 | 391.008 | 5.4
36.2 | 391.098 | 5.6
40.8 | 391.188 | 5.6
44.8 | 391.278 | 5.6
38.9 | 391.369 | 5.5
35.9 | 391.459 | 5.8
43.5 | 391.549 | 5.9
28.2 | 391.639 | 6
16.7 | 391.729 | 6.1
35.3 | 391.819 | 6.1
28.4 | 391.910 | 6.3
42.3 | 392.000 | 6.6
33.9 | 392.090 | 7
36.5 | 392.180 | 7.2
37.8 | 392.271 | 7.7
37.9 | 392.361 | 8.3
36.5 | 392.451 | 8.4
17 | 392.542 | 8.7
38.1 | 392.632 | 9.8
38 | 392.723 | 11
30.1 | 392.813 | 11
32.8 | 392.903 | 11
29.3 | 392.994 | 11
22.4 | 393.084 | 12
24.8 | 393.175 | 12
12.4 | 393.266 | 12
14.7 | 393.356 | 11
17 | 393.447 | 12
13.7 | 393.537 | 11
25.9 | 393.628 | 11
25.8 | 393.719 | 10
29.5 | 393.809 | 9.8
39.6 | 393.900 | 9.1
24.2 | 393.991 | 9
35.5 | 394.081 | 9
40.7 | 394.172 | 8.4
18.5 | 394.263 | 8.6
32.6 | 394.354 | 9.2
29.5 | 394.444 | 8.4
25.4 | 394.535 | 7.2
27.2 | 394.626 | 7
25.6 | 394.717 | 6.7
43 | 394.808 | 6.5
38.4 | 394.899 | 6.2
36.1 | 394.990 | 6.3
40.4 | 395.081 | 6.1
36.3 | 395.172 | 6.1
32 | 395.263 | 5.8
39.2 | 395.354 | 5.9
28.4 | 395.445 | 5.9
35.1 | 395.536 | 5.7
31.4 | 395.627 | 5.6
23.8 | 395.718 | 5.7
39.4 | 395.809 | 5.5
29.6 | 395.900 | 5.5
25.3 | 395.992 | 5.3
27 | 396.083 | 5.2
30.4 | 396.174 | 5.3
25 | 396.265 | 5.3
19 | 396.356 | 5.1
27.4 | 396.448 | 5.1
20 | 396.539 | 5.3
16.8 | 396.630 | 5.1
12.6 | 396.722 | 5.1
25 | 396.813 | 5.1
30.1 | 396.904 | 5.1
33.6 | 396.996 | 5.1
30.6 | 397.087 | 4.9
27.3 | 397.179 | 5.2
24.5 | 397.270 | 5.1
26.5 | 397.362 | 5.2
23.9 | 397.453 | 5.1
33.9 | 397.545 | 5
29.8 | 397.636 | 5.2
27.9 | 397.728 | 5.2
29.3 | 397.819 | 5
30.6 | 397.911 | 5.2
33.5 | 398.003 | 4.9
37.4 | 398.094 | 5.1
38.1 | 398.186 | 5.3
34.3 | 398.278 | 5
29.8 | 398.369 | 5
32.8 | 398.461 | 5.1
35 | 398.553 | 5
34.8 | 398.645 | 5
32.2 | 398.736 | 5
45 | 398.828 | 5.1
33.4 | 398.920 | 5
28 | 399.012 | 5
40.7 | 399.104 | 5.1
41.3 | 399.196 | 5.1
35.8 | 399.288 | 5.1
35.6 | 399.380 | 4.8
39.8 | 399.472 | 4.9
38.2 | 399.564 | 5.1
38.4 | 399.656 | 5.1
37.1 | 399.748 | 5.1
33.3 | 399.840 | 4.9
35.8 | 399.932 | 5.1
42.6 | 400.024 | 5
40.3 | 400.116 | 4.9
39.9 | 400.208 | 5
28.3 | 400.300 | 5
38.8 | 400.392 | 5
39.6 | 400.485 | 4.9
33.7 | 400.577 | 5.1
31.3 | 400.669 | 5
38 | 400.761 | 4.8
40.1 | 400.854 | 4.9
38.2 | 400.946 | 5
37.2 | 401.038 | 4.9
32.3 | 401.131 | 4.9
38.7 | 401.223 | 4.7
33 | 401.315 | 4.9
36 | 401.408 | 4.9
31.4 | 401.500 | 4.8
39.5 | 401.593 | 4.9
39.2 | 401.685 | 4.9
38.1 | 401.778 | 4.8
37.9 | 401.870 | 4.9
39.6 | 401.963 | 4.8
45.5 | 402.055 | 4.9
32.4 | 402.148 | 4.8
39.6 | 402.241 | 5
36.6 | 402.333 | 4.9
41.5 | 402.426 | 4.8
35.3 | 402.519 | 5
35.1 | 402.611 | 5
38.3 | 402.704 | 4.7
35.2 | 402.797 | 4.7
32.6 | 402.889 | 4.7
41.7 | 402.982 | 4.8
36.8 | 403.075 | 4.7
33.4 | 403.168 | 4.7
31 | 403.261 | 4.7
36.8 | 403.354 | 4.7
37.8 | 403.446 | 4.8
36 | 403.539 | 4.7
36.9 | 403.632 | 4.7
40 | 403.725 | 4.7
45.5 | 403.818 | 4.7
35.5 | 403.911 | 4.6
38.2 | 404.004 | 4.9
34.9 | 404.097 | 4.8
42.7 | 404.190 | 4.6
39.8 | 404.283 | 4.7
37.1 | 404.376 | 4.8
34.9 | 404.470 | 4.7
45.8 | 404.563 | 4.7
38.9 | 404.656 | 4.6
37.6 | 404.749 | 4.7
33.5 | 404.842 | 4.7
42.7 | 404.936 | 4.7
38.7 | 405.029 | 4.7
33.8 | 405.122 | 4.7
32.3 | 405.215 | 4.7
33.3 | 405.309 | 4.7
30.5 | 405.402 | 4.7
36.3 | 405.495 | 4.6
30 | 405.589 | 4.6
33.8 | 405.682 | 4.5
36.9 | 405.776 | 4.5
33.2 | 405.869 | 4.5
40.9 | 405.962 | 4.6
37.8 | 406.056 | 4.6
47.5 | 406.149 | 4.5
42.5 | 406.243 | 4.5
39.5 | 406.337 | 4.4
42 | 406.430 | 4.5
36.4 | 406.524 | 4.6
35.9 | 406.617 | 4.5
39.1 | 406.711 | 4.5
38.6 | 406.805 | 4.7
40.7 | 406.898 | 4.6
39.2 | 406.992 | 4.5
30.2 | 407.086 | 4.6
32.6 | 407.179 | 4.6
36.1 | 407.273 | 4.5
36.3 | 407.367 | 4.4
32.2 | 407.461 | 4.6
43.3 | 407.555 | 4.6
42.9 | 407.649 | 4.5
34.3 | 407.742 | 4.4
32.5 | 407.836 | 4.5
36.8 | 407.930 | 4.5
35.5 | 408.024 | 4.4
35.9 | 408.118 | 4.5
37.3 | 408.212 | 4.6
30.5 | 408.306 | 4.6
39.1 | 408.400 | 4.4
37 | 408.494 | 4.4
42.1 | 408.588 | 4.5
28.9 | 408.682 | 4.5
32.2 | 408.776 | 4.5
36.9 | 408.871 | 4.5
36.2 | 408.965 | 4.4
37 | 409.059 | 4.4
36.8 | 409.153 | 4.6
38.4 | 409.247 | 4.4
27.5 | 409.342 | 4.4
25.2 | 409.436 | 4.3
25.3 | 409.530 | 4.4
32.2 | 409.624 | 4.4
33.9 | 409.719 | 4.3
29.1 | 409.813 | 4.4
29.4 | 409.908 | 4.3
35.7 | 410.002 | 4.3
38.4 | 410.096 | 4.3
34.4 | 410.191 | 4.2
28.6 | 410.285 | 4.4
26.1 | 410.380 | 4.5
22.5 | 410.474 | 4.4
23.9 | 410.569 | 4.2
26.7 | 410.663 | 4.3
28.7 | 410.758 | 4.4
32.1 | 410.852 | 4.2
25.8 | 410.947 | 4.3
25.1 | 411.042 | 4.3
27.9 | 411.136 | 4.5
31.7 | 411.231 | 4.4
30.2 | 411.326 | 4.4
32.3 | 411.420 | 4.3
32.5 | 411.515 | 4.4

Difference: -9.5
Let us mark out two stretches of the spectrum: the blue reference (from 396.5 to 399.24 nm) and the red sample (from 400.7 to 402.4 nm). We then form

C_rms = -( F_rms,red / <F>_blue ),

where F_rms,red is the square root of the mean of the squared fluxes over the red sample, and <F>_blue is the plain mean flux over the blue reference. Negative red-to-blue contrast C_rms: -1.23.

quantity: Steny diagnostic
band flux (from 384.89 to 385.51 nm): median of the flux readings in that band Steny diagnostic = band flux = 34.5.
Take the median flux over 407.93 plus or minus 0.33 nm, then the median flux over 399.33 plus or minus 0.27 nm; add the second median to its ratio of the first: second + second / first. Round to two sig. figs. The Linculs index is 40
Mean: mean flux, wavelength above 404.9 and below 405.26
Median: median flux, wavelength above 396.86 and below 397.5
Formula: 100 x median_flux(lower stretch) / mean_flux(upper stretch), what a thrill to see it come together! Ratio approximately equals 74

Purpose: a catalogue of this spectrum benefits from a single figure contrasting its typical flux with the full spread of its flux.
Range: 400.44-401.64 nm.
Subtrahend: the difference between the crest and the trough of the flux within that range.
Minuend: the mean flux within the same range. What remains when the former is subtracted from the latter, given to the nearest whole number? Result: 27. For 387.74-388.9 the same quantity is 12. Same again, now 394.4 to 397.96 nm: -1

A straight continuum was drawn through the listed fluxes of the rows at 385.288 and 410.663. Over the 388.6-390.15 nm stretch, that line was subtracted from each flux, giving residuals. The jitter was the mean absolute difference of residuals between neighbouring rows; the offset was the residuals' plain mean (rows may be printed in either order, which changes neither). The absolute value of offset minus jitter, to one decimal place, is 10.0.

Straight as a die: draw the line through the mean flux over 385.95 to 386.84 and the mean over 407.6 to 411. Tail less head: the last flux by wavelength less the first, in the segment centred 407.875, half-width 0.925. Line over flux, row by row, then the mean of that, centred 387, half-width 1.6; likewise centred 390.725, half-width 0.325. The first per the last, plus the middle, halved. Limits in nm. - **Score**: -2.8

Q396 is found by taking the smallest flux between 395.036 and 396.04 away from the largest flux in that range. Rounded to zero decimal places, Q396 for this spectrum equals 17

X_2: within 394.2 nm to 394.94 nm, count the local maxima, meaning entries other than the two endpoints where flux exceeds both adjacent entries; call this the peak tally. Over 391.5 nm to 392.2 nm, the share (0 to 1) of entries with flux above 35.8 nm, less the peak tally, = -2.6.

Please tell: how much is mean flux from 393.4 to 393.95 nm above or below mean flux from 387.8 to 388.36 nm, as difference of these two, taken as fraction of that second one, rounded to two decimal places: -0.16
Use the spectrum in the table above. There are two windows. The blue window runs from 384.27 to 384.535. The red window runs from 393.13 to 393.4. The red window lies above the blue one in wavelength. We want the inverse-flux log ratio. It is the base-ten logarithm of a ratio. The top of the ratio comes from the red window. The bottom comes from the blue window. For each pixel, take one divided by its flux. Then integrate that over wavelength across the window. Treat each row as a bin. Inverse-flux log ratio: 0.3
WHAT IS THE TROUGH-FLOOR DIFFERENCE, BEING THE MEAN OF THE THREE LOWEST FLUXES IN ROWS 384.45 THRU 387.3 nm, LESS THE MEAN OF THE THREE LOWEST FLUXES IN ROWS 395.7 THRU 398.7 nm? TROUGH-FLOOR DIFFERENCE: 10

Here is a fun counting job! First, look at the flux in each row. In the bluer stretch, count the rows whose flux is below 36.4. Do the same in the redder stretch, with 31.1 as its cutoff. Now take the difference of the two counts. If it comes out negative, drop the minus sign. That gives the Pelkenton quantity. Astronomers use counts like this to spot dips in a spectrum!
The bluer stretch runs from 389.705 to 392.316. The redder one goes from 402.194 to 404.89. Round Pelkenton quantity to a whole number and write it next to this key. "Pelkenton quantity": 14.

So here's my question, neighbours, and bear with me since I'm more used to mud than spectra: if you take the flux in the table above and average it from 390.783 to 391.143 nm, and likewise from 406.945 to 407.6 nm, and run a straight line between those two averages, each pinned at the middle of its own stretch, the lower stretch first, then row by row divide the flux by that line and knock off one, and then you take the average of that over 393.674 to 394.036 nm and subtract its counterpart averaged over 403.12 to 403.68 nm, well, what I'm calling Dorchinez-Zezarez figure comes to -0.13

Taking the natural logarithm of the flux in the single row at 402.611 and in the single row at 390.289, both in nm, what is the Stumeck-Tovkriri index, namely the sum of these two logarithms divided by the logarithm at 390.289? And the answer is 2.046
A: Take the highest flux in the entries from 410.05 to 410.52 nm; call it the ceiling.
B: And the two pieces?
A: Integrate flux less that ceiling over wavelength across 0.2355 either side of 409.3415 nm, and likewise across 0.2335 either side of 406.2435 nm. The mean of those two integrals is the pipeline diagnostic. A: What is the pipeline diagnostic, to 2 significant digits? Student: -1.0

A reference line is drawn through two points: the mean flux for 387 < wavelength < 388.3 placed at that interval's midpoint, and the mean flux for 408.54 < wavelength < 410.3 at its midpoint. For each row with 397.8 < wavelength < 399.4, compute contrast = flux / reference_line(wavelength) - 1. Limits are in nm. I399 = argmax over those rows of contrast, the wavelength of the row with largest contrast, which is 398.828 nm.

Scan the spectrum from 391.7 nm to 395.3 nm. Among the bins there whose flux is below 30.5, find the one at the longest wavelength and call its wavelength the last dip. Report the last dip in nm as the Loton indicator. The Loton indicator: 394.717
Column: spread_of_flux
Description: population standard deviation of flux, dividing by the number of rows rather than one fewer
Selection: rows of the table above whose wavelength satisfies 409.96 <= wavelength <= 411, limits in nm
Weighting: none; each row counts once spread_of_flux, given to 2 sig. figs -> 4.9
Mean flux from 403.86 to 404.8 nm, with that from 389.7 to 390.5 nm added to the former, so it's 74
